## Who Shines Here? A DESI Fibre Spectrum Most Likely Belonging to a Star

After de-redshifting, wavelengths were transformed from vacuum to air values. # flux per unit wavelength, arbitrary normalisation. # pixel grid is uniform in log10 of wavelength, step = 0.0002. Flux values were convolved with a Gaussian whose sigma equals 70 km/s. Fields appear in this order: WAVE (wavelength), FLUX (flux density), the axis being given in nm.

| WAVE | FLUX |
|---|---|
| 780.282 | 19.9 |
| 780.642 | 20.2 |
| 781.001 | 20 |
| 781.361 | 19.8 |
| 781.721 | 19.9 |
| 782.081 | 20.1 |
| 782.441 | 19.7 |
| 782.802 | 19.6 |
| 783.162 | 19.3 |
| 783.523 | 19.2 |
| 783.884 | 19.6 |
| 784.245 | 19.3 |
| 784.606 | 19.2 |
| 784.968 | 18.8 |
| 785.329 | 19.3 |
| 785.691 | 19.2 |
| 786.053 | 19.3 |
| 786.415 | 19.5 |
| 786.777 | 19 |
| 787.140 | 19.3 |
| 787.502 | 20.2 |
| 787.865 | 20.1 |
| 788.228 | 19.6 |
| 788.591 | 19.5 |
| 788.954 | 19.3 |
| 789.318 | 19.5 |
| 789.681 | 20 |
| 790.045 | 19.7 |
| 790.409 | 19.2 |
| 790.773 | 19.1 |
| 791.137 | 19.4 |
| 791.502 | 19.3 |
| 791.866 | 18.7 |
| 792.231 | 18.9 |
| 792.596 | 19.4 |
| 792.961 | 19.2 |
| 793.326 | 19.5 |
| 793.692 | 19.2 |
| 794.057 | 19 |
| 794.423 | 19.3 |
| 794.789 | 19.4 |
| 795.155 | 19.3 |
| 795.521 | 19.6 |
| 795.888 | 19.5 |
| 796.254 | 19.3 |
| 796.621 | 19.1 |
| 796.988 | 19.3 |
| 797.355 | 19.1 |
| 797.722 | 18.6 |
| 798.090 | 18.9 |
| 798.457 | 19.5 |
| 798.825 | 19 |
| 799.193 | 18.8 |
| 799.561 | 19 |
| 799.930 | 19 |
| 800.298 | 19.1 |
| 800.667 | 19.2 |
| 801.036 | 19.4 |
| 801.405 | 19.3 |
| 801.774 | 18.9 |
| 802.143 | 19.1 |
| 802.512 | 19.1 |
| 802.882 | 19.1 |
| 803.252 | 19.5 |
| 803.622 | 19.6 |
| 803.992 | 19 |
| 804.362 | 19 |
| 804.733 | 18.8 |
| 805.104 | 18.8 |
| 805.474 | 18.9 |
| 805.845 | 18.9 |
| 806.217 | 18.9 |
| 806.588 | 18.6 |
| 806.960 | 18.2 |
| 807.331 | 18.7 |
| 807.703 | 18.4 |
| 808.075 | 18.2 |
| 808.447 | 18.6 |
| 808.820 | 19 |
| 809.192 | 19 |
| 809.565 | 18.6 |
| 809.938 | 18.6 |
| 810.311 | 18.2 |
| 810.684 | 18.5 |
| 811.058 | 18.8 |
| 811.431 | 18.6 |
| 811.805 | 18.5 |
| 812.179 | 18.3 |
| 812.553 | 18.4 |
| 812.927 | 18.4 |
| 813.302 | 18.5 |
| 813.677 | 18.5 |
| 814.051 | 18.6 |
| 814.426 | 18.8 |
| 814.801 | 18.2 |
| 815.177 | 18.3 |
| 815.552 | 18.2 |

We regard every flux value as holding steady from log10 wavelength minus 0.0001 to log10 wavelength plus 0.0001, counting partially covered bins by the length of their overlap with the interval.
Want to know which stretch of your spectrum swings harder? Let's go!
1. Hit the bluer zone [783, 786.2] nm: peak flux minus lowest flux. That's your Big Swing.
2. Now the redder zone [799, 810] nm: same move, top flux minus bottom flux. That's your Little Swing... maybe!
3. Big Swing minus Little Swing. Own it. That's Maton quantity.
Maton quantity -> -0.6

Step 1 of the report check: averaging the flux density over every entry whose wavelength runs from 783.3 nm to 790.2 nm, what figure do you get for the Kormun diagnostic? 19.5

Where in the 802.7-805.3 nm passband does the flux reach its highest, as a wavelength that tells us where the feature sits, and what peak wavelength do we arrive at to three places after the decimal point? 803.622 nm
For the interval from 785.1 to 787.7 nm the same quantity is 787.502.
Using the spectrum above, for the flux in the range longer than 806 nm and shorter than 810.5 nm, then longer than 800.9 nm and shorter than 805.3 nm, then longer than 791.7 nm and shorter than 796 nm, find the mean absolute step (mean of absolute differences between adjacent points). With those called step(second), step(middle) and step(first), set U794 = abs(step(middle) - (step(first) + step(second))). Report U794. 0.355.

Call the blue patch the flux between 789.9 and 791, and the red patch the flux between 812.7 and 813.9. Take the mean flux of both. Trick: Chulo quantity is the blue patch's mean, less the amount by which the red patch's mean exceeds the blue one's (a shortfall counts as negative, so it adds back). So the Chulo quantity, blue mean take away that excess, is 20.2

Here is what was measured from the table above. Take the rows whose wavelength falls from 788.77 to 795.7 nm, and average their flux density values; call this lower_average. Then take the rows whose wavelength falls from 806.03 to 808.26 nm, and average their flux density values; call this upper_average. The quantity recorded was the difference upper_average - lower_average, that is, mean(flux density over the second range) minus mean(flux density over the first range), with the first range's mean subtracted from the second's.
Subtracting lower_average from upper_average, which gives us -0.8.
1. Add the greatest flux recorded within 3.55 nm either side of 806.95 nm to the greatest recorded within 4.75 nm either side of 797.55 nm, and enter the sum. 39.20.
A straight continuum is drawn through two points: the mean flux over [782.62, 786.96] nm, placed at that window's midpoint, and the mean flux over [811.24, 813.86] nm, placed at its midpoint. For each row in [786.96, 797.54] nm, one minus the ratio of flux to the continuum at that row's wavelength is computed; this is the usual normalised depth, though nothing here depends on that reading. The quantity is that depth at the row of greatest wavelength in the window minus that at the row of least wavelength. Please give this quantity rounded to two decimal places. -0.01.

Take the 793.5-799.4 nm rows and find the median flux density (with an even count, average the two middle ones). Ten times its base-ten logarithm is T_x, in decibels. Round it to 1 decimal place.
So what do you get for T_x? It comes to 12.8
